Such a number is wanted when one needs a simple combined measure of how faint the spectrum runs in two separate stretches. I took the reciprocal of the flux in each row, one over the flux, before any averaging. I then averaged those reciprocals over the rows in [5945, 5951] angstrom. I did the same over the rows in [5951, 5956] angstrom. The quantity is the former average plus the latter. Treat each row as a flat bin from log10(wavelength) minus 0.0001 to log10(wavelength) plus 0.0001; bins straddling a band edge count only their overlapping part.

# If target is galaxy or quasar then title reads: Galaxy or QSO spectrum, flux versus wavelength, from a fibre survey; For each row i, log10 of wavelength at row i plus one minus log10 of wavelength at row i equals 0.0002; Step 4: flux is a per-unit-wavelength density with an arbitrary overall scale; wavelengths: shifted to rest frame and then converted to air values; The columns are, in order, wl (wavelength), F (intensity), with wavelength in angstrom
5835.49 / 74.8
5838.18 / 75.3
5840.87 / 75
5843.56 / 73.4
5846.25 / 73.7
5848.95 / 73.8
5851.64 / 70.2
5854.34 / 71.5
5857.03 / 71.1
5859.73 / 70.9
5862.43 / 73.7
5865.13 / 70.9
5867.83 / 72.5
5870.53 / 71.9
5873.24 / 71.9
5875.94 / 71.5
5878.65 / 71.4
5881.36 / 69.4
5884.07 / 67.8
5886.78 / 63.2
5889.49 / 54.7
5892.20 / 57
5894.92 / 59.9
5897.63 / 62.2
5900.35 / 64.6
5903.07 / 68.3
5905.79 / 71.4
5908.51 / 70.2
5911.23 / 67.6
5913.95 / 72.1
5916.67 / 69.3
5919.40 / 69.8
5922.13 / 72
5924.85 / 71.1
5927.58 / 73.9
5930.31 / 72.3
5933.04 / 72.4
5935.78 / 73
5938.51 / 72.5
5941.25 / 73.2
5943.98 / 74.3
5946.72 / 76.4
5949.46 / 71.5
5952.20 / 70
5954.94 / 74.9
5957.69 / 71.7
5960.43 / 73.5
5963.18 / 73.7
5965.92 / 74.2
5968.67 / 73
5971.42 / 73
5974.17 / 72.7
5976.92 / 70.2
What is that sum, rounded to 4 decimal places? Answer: 0.0274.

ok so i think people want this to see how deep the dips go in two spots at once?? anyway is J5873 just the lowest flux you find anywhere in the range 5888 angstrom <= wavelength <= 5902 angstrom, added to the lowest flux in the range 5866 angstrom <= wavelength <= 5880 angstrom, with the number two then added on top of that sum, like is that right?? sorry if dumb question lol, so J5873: 128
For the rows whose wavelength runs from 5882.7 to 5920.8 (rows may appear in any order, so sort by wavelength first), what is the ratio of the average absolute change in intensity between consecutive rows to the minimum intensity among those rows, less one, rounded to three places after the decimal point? -0.942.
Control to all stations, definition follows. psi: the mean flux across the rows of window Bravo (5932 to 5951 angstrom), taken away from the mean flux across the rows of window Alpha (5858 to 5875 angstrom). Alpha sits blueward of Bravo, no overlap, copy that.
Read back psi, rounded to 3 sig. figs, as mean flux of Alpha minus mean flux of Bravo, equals -1.36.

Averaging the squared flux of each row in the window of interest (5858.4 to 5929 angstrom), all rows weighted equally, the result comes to 4708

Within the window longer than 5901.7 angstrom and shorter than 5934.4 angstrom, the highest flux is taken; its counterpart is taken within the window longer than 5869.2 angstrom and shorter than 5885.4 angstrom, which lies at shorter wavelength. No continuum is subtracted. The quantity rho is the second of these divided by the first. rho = 0.973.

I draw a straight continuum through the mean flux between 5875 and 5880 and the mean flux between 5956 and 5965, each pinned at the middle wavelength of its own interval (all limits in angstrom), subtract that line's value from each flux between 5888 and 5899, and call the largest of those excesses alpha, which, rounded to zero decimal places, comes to -10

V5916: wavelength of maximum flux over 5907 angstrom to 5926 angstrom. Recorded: 5913.95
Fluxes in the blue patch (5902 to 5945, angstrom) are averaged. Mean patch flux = 71.5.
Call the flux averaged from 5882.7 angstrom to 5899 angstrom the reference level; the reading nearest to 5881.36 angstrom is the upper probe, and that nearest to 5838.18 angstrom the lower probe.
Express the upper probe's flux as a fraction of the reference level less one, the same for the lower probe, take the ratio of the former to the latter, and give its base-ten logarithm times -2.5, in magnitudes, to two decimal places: 0.57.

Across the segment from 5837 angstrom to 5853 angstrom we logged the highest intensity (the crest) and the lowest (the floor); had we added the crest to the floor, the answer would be 145.5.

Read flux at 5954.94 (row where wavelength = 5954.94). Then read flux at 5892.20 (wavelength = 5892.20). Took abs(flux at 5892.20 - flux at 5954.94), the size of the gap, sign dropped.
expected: 18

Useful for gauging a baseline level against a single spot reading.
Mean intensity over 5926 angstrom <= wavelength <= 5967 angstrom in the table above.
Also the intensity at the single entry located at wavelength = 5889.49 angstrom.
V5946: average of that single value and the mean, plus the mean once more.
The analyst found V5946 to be 137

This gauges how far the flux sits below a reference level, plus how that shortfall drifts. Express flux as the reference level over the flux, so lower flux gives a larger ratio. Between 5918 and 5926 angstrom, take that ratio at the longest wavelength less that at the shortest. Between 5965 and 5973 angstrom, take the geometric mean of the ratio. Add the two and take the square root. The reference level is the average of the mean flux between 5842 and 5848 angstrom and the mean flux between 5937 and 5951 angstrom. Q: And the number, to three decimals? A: 0.991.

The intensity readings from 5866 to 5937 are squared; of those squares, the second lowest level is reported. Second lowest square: 3249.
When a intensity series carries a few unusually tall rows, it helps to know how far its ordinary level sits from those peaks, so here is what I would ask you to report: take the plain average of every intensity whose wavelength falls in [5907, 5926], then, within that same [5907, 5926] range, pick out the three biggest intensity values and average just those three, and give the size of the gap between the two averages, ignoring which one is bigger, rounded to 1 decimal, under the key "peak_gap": 1.4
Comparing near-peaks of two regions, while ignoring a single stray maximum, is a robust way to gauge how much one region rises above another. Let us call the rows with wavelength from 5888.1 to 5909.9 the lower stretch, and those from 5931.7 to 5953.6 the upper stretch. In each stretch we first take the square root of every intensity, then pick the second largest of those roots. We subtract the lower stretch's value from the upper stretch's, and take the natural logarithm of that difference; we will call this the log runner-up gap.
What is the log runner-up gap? -1.4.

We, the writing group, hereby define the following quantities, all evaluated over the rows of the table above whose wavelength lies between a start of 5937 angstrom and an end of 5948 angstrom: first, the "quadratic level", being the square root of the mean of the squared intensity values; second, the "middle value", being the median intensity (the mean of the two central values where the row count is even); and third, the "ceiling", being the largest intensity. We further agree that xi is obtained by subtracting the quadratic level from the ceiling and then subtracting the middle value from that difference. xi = -71.5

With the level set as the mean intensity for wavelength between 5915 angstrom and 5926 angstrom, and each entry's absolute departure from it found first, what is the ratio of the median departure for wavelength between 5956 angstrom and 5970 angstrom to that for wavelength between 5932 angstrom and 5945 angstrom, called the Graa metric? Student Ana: 1.2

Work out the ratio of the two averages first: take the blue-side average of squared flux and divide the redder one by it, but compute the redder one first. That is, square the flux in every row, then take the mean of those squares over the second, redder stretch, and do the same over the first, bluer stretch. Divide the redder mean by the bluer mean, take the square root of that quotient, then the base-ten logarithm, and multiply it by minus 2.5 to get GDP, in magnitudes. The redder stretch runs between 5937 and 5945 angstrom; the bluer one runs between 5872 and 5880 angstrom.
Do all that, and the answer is -0.026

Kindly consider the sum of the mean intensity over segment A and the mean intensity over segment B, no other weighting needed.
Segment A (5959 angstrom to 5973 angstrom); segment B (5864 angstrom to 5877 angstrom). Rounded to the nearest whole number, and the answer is 145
